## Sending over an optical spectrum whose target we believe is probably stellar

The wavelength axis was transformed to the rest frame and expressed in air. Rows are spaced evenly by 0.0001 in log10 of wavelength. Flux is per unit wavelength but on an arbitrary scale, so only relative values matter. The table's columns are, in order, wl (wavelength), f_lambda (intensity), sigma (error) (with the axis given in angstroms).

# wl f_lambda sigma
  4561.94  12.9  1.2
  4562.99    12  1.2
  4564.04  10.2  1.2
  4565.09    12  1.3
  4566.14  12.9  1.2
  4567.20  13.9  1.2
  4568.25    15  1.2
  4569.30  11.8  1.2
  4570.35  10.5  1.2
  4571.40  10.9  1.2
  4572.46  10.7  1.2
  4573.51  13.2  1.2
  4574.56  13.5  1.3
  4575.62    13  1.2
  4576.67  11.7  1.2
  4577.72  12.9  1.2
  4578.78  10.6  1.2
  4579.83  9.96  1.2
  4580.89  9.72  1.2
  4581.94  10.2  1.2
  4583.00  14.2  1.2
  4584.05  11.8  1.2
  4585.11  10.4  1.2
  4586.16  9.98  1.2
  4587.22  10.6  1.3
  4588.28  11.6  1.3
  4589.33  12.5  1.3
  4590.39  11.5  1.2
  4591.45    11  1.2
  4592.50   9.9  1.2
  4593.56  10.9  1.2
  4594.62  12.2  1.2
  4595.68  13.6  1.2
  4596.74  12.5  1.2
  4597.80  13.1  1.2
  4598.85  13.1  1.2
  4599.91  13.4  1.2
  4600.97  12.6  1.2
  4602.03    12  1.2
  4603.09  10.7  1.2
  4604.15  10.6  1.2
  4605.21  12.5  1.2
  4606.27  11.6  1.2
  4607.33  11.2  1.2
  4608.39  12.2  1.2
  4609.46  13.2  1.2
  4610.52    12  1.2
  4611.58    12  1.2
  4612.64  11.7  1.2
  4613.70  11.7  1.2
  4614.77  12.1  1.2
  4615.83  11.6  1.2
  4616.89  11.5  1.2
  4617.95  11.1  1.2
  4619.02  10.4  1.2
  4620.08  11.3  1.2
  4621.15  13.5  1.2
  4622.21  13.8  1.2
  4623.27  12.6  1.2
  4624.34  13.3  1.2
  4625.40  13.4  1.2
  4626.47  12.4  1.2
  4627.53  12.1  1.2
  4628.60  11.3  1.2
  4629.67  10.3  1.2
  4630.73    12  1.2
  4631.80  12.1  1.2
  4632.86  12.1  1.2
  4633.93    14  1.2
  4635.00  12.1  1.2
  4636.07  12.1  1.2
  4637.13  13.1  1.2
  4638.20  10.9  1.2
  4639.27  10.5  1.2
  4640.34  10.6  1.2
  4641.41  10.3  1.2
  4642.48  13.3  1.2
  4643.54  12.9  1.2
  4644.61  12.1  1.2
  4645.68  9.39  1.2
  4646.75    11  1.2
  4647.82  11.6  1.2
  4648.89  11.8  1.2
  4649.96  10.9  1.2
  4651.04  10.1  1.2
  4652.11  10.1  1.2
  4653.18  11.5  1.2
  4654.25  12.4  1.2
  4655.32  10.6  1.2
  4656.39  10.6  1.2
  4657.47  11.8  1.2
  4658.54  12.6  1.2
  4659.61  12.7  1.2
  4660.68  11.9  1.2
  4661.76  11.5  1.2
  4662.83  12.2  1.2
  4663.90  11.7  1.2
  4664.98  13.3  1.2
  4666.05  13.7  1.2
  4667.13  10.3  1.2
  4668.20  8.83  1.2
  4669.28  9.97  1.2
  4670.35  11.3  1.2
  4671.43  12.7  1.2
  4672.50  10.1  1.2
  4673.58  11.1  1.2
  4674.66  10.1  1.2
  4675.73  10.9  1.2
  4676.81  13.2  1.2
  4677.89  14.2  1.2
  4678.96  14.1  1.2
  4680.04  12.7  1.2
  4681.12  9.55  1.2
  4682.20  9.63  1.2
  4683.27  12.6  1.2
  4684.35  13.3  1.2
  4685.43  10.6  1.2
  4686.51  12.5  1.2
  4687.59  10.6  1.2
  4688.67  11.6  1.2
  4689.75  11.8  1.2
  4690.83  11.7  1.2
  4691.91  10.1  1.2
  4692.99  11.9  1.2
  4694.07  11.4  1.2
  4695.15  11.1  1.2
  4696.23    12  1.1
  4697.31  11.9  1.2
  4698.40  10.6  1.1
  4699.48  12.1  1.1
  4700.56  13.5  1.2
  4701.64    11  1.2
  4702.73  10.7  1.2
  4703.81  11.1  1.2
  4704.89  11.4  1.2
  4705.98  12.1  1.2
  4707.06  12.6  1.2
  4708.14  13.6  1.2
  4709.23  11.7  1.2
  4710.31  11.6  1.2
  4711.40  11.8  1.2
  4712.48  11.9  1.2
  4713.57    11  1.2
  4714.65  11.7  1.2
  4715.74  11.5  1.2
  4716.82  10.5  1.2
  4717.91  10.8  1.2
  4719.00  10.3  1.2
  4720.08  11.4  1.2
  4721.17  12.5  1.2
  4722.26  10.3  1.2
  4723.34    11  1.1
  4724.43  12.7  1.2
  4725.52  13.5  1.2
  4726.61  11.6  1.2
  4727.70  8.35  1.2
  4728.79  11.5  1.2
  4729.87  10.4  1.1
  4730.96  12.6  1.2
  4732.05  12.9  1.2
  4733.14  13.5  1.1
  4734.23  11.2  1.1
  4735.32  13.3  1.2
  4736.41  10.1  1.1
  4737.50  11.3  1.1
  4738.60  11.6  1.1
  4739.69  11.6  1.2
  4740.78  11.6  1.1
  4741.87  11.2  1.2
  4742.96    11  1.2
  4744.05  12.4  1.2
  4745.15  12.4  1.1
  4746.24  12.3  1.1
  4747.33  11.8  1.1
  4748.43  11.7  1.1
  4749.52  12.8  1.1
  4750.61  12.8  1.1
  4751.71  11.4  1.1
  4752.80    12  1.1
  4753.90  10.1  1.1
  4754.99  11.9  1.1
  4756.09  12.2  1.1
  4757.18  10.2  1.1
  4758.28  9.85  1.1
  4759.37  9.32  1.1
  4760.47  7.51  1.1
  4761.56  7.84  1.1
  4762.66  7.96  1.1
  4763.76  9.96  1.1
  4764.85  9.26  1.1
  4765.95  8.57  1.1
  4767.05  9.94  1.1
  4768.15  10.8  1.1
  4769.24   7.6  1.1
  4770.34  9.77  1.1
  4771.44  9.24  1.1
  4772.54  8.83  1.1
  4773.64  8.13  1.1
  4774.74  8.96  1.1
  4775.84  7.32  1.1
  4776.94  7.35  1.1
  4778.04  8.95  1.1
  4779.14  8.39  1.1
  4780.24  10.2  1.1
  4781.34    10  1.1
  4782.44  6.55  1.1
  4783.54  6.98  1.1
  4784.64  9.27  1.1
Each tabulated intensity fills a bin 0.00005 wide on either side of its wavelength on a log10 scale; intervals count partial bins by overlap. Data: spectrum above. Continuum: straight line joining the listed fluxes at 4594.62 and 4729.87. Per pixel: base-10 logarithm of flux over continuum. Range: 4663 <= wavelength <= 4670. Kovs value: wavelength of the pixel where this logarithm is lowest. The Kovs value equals 4668.20 angstroms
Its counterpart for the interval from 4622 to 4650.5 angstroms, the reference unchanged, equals 4645.68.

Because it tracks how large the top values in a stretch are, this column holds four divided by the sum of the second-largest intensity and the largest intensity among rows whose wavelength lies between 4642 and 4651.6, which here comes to 0.153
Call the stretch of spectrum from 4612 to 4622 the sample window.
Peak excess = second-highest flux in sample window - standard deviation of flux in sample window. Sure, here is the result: 11.3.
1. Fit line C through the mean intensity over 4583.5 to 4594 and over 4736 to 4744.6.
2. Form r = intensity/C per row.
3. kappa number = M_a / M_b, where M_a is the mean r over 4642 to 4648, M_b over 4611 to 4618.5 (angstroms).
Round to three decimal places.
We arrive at 0.998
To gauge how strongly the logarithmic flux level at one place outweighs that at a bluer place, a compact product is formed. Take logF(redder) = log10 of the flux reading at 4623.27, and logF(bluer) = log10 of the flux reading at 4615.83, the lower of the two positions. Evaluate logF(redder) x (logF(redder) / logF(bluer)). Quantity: 1.14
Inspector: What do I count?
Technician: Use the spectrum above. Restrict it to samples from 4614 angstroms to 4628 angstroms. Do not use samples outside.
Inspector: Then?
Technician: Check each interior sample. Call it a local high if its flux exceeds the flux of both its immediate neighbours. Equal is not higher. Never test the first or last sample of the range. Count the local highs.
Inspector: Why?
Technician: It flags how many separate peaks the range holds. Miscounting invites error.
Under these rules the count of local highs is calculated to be 2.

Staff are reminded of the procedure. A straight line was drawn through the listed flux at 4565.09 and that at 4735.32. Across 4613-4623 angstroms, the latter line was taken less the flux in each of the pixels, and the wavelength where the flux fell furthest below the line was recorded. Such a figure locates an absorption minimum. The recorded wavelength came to 4619.02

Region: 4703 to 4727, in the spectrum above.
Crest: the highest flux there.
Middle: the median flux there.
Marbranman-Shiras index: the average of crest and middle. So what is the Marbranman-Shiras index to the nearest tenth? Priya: 12.6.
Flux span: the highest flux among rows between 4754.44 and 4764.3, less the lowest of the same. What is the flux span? 4.7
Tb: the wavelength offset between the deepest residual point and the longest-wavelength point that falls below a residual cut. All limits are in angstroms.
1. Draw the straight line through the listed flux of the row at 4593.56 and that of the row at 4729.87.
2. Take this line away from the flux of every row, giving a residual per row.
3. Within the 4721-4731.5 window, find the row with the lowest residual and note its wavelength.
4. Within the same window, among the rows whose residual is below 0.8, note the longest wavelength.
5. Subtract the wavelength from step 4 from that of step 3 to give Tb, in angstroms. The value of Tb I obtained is -2.2 angstroms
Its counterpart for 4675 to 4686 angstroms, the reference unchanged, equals -4.3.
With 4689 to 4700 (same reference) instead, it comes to -6.5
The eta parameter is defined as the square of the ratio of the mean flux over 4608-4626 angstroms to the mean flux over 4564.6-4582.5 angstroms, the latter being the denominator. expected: 1.0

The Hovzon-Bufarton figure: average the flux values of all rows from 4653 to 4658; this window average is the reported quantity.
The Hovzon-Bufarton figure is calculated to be 11.4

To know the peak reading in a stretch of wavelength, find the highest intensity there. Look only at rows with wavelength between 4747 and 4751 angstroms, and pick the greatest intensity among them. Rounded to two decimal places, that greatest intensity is 12.80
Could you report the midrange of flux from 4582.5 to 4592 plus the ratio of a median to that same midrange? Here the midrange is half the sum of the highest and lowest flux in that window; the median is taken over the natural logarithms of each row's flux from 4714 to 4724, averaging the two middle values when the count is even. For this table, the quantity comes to 12.3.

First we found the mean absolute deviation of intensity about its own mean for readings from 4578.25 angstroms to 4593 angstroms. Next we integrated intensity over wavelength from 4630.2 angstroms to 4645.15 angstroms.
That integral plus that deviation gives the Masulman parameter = 180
